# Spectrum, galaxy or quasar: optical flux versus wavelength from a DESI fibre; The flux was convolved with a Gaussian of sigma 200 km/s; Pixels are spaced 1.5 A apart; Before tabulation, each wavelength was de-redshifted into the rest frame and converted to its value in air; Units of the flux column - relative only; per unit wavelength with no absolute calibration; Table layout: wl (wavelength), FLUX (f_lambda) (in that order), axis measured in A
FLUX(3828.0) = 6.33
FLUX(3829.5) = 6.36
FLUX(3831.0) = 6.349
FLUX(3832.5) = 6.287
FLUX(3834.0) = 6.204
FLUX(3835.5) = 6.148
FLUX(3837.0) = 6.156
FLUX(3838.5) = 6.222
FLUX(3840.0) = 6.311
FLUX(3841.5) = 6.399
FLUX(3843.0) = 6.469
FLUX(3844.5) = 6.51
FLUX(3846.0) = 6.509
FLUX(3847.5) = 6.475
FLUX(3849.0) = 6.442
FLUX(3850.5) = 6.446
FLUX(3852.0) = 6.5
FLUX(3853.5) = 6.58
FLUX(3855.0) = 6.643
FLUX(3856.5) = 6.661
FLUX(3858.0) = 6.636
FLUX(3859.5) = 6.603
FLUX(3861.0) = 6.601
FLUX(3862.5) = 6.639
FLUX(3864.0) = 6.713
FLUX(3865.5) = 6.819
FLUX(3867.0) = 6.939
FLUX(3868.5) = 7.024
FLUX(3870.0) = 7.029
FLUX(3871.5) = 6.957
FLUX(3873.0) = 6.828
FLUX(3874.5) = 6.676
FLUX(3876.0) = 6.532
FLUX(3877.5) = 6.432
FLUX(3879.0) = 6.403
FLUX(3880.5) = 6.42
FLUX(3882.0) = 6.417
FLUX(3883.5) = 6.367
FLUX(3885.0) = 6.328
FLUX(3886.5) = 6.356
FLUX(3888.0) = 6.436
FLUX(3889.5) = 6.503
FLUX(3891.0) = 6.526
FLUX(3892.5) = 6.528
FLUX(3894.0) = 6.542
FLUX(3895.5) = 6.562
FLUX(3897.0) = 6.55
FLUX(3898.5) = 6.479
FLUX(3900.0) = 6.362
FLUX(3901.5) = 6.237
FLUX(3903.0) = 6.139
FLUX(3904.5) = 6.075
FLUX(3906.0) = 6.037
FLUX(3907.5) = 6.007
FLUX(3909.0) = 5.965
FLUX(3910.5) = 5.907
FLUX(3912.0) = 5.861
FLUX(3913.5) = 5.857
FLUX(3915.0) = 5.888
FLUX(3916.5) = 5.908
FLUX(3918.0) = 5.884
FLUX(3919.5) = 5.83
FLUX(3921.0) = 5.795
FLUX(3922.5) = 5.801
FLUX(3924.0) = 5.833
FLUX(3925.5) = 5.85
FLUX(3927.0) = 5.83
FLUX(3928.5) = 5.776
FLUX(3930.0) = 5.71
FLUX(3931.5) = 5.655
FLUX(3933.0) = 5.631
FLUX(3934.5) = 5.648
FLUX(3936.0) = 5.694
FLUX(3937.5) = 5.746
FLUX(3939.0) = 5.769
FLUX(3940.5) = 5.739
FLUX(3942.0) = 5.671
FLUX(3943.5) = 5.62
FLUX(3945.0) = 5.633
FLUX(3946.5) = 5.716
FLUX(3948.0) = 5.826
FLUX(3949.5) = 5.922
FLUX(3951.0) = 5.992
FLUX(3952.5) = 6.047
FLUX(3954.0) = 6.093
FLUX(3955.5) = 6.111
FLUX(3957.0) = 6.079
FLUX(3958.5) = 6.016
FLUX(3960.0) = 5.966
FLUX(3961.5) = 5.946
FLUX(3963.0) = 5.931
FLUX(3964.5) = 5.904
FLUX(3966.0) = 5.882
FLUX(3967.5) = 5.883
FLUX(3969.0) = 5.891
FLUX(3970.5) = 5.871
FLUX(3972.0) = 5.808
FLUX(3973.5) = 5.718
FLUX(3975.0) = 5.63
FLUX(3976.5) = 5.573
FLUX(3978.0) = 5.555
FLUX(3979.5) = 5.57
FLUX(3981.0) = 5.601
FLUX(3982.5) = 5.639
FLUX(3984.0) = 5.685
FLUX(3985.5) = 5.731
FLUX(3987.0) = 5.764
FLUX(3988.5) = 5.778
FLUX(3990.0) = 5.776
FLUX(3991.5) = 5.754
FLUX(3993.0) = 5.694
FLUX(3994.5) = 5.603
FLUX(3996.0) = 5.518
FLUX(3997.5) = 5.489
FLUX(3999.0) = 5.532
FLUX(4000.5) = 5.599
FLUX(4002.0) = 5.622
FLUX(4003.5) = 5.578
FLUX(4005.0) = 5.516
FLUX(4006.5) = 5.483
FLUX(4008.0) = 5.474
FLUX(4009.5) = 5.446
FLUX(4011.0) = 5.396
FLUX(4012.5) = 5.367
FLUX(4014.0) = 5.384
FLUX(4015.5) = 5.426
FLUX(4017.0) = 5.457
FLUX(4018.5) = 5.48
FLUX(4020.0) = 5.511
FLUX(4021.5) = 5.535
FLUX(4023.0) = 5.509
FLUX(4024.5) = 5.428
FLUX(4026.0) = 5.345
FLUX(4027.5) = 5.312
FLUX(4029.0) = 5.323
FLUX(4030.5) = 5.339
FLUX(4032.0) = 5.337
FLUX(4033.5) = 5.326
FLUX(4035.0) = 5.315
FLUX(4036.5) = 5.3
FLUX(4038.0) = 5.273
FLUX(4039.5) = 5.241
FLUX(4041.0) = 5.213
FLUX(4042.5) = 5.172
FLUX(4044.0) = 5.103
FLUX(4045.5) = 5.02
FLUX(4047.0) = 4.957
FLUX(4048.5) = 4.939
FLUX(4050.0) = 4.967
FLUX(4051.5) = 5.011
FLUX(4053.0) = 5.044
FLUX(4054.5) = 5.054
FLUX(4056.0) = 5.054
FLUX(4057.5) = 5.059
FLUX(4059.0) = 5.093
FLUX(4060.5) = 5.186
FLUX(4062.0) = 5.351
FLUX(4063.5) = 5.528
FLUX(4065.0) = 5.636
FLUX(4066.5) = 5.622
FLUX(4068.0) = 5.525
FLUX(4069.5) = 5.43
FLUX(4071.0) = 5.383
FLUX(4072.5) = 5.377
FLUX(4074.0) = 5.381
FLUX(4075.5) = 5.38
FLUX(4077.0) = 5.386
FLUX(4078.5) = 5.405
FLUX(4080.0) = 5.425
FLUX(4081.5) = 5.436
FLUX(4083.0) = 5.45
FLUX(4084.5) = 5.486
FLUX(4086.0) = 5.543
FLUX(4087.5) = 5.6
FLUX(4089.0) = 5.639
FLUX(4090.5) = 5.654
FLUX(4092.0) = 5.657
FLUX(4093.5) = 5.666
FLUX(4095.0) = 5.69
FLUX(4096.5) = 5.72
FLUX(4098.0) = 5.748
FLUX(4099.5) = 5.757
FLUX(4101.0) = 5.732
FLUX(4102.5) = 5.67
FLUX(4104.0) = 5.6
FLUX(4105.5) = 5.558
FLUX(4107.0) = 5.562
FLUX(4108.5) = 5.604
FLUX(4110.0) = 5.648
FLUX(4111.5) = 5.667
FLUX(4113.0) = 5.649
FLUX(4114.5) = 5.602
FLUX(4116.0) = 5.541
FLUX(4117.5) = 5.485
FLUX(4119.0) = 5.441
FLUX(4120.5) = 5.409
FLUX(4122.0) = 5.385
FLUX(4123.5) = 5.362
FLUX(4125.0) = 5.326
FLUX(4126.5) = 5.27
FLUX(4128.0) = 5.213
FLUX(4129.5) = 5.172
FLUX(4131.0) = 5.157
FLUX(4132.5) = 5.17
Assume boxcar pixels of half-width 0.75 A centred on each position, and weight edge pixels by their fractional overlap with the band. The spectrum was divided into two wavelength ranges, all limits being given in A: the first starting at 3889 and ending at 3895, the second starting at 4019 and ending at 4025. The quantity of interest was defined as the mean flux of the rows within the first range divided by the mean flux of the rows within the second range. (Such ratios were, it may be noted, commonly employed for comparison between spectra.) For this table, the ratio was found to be 1.19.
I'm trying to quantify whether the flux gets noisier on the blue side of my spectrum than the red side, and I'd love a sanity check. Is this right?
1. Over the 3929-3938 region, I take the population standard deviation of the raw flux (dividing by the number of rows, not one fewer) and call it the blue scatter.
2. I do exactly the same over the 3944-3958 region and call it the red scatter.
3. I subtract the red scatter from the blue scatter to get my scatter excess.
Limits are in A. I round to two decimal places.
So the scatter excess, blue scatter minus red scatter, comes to -0.12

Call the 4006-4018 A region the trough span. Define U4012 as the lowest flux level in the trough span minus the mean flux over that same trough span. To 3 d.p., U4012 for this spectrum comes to -0.062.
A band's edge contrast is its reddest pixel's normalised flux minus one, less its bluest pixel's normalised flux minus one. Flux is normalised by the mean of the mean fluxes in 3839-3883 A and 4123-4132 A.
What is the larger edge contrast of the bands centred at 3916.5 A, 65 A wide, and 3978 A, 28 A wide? -0.03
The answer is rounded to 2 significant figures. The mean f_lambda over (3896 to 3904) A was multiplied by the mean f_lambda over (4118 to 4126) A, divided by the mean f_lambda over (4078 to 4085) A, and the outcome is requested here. 6.3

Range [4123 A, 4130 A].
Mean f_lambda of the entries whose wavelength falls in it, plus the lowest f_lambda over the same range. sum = 10.44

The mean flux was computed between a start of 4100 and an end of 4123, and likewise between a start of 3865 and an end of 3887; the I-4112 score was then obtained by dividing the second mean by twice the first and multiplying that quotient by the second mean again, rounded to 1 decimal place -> 4.0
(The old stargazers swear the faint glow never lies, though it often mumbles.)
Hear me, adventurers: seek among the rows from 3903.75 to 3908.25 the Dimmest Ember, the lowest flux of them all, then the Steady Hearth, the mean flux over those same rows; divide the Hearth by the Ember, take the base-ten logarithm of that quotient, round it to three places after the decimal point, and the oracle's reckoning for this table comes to 0.002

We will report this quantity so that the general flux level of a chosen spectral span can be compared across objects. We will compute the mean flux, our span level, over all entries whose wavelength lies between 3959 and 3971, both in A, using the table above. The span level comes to 5.91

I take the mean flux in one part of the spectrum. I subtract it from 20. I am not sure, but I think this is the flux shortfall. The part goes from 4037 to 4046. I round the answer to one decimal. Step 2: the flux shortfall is 14.8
